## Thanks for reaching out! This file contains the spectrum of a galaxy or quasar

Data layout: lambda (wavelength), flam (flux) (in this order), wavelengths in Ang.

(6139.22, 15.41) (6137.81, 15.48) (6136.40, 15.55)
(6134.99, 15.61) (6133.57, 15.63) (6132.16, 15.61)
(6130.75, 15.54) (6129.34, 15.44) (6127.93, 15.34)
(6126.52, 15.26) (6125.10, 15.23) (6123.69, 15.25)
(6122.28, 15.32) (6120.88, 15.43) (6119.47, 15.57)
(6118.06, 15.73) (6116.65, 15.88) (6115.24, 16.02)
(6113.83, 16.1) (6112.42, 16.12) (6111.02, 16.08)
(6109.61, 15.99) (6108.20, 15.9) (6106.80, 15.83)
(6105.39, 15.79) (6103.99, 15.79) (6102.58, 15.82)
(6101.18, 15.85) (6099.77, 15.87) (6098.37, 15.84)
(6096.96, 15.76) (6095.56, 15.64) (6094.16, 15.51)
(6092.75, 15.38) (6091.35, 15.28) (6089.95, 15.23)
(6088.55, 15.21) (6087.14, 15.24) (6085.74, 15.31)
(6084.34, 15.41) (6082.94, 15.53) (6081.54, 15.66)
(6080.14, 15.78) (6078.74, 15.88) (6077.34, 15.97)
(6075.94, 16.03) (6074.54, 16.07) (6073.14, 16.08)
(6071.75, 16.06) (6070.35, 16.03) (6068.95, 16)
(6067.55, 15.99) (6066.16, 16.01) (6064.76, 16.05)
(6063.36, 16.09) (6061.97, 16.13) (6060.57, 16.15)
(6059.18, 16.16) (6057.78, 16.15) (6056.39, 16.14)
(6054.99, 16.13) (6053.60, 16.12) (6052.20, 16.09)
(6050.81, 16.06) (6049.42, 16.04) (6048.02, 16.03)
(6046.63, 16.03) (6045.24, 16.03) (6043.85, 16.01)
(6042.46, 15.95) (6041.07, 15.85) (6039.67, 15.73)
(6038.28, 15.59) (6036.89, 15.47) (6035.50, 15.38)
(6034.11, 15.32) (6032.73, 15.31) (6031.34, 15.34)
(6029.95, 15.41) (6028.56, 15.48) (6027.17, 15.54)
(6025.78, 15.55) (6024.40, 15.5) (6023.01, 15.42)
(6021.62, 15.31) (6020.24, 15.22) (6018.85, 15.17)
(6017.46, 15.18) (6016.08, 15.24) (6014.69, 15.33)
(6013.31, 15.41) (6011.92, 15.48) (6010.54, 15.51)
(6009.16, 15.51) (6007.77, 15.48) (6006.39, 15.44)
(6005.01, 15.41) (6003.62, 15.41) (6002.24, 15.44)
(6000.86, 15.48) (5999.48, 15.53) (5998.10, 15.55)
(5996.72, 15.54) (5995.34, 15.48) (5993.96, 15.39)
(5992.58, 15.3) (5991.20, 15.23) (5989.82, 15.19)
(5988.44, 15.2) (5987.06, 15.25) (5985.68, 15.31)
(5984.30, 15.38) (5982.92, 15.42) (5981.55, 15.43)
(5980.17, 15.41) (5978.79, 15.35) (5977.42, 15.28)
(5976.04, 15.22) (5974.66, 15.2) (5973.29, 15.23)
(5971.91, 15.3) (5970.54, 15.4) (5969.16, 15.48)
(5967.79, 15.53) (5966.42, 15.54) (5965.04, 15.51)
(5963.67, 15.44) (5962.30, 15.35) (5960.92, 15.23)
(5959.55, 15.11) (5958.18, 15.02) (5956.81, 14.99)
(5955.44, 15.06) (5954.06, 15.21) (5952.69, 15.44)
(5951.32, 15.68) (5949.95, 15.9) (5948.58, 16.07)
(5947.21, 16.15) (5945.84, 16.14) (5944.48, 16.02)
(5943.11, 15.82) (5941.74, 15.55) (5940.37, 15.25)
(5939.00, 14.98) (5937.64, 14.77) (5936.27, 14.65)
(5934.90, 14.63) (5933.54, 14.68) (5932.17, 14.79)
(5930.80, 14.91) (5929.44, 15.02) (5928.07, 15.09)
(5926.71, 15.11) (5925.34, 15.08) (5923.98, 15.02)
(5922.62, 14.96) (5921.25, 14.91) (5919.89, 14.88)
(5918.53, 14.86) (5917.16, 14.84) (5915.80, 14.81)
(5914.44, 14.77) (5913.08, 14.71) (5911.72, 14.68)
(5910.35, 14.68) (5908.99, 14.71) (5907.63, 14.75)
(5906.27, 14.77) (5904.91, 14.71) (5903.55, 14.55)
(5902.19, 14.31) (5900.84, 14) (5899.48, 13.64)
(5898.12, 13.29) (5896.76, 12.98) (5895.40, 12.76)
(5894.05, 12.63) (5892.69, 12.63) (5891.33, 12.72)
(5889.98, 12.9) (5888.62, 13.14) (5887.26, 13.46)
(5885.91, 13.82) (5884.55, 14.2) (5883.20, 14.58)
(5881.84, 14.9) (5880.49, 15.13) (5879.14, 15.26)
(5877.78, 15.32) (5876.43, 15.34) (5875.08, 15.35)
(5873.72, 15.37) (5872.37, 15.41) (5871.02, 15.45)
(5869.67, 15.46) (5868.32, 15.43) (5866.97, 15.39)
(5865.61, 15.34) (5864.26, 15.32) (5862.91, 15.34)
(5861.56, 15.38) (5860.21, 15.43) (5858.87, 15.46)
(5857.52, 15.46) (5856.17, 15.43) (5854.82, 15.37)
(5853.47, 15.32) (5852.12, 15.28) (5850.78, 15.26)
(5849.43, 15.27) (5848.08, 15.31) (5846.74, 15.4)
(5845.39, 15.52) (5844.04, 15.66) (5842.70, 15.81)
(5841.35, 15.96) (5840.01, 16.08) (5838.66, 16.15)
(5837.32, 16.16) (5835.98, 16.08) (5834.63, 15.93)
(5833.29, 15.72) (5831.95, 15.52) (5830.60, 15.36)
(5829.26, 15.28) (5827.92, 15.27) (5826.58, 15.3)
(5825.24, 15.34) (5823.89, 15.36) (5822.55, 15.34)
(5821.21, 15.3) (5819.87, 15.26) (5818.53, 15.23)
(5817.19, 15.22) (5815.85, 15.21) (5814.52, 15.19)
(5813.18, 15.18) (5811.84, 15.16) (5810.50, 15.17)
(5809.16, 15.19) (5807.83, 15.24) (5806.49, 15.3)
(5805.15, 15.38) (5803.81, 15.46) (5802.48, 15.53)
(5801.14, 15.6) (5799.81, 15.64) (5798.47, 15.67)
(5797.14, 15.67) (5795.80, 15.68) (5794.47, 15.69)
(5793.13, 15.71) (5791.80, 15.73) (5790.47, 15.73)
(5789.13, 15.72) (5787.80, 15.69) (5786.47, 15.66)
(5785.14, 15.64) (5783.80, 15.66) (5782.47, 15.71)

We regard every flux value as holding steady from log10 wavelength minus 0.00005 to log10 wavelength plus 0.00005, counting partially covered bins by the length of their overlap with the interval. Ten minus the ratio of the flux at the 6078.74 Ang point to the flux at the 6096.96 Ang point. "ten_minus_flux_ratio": 8.992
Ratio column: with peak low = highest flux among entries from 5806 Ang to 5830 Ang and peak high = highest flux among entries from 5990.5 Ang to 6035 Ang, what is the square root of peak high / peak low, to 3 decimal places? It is 1.006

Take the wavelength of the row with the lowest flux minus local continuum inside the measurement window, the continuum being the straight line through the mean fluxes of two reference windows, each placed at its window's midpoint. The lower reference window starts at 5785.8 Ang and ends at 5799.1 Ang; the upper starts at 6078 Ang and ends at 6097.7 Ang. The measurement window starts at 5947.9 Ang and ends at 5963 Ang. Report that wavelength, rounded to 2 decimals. 5956.81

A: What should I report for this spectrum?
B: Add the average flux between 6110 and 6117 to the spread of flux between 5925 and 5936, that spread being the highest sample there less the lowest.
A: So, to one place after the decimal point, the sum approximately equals 16.5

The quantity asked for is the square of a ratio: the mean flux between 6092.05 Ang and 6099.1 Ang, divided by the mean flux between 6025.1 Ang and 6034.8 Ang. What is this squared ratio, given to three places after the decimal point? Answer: 1.027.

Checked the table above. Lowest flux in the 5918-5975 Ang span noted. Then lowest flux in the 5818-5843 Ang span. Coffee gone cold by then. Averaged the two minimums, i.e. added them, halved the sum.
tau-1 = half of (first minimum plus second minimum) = 14.9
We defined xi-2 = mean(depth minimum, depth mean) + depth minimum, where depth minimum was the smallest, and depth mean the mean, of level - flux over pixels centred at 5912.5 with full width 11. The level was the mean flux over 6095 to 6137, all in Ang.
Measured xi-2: 1.8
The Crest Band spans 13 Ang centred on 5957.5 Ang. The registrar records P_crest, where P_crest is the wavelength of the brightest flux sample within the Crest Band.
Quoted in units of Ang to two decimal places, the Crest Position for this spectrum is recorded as 5951.32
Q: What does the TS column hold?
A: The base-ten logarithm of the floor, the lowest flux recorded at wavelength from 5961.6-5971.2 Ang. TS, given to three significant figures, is 1.19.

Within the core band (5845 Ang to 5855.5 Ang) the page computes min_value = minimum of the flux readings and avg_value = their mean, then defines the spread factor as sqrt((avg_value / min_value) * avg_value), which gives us 3.93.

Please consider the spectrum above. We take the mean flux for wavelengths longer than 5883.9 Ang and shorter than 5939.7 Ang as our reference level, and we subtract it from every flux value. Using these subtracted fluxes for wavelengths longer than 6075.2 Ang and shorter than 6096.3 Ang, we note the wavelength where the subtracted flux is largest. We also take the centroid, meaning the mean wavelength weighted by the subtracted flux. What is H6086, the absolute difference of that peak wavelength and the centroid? 8.9 Ang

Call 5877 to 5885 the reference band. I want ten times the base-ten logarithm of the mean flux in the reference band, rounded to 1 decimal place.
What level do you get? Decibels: 11.7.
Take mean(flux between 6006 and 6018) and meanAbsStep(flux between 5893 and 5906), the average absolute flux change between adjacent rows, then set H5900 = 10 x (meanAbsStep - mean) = -151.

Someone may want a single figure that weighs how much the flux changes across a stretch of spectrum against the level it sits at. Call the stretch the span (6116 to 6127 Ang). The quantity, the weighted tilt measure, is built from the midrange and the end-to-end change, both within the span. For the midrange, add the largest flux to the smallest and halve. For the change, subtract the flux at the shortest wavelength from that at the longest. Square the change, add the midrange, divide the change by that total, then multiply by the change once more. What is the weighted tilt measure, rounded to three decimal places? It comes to 0.024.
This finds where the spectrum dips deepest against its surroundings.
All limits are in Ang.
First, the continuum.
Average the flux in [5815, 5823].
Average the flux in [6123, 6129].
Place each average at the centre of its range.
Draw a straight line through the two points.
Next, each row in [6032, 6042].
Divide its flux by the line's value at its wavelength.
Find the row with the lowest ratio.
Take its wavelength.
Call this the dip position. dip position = 6032.73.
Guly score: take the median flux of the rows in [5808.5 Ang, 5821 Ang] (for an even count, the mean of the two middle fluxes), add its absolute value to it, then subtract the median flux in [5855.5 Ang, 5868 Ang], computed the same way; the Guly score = 15.0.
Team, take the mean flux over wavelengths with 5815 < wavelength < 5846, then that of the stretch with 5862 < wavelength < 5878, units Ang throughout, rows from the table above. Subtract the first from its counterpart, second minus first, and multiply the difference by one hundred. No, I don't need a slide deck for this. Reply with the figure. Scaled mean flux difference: -19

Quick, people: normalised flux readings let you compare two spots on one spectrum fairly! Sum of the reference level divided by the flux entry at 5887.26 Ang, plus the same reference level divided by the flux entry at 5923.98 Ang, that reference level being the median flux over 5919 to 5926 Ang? 2.11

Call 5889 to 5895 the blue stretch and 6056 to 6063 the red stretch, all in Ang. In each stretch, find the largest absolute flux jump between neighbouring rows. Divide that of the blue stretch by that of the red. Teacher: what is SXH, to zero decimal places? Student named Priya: 9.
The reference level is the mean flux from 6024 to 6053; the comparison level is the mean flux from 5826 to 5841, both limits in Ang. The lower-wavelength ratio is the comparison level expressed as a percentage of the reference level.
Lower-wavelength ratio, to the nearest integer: 100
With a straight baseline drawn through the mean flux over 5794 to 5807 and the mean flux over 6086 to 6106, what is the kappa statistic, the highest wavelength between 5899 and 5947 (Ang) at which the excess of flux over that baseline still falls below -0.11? 5940.37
